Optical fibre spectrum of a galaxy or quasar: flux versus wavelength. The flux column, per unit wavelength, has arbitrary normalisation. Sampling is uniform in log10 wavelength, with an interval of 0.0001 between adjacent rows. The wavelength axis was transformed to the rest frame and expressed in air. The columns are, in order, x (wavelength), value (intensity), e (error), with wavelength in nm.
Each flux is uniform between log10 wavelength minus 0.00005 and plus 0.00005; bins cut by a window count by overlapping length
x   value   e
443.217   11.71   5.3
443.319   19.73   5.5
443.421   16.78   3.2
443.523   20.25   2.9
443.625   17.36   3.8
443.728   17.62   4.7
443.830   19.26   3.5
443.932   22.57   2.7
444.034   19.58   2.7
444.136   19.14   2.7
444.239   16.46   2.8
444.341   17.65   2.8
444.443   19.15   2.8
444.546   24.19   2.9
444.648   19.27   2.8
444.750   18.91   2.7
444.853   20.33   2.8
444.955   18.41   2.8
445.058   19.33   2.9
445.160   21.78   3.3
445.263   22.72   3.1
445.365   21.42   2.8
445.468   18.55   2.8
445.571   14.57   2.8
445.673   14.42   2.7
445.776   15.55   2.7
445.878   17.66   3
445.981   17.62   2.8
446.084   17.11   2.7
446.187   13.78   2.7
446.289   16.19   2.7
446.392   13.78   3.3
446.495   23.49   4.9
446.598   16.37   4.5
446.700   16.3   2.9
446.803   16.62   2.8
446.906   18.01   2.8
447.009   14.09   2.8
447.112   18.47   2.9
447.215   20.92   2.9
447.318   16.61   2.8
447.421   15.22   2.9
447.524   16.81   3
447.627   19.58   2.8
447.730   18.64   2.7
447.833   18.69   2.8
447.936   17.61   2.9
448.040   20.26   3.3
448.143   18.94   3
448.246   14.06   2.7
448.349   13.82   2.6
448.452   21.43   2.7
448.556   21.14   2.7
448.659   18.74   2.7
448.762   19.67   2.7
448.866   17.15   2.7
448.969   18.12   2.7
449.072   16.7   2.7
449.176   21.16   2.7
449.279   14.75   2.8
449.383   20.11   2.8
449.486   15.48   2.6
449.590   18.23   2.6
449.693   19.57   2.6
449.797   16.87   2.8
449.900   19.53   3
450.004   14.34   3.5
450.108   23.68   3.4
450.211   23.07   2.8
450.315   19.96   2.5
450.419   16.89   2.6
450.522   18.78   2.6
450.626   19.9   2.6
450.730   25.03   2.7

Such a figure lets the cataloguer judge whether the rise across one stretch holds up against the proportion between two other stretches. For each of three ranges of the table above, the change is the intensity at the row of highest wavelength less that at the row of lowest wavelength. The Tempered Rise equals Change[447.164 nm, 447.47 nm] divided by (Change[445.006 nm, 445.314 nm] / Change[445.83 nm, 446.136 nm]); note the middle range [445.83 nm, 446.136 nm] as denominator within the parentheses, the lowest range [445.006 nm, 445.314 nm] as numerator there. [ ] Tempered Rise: 1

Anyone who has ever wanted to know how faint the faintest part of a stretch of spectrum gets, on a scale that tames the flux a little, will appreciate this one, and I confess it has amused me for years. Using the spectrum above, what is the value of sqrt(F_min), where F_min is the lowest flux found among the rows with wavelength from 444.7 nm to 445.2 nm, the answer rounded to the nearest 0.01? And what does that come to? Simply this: 4.29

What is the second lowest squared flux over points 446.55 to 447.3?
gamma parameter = 266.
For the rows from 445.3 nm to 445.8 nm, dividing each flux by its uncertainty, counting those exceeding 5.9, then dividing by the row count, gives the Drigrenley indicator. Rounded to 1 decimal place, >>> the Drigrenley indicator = 0.4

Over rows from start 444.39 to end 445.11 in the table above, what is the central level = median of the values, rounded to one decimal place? 19.3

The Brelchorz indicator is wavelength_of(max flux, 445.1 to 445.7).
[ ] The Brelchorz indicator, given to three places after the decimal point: 445.263 nm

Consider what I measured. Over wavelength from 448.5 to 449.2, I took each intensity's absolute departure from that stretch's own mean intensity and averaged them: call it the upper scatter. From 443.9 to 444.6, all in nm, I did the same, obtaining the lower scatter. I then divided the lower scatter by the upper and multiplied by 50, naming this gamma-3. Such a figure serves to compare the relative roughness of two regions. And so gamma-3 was 70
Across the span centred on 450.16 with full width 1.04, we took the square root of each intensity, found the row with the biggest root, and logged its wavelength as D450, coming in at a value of 450.108 nm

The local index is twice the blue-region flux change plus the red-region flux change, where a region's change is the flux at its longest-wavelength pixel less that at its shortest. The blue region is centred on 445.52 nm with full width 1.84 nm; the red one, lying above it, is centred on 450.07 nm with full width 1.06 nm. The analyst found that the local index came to -10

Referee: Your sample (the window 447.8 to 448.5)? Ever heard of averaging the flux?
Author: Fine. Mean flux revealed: 17.8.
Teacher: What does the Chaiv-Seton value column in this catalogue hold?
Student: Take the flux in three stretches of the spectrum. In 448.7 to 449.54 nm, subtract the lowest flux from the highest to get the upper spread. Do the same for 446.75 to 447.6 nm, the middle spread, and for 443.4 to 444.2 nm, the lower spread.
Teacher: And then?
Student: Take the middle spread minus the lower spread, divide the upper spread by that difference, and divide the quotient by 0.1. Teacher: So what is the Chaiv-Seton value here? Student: 62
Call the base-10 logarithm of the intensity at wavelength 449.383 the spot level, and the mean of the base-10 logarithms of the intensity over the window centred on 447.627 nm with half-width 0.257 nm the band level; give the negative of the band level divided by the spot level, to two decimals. -0.96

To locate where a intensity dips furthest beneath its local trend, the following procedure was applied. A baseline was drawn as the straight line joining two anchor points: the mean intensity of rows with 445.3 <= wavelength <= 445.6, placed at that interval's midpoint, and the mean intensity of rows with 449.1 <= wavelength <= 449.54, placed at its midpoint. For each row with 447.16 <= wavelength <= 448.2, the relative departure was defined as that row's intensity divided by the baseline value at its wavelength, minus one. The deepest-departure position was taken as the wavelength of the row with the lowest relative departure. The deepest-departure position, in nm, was 447.421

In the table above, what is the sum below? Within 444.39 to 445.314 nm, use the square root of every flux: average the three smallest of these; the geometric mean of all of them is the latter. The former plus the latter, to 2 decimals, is 8.85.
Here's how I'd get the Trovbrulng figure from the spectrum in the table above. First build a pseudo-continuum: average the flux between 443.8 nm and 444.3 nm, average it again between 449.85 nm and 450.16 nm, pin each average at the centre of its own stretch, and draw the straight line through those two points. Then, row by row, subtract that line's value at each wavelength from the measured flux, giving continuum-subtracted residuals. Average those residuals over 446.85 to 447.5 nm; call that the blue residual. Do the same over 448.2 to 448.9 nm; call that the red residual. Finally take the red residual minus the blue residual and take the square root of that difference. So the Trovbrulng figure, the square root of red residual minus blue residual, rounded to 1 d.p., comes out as 0.9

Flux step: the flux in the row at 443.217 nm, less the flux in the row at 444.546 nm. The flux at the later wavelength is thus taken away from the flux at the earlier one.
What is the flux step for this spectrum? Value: -12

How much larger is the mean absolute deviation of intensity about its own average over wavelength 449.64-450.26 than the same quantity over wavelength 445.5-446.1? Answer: 1.3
